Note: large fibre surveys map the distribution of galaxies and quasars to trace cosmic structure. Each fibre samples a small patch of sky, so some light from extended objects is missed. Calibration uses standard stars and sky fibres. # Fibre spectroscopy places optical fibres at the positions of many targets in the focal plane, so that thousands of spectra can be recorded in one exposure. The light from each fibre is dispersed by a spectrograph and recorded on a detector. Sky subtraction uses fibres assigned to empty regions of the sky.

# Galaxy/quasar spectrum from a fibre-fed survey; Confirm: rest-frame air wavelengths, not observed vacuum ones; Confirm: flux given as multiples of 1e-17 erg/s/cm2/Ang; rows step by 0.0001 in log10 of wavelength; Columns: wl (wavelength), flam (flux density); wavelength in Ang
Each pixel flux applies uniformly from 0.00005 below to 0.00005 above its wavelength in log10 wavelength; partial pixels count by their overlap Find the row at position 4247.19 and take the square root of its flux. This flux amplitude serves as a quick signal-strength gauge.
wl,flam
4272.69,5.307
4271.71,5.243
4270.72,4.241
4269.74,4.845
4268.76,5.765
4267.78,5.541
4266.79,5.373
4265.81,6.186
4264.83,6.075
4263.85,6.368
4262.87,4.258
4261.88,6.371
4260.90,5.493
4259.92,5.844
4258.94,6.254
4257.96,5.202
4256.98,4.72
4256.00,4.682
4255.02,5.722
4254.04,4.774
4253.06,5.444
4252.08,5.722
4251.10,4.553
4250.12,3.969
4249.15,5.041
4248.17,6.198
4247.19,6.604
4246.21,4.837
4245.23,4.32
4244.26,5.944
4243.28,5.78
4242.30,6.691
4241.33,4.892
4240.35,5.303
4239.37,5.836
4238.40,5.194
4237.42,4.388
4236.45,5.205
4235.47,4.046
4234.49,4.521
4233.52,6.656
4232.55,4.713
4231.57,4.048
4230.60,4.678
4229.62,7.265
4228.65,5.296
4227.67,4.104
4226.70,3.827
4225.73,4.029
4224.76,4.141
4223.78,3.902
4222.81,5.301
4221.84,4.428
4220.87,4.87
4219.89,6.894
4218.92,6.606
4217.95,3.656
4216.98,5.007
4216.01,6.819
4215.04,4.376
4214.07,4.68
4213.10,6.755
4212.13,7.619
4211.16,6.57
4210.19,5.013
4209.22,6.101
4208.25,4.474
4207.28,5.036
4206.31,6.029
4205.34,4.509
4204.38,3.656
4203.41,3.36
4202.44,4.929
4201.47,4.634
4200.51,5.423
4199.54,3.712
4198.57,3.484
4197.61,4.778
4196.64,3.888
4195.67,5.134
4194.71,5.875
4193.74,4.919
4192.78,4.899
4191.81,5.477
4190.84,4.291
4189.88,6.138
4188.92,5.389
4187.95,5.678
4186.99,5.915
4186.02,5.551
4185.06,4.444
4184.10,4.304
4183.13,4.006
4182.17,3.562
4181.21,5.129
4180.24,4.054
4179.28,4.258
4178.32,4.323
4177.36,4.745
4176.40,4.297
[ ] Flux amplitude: 2.57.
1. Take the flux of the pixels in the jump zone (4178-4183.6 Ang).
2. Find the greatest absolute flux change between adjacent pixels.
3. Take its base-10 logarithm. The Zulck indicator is 0.20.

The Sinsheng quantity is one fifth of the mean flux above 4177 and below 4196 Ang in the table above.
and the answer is 0.981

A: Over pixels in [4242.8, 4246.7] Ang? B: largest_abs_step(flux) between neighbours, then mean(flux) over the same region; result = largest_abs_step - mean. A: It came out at -3.60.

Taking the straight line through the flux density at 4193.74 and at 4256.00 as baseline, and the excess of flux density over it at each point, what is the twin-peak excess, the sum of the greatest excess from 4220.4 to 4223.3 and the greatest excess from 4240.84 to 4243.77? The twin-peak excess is 2.4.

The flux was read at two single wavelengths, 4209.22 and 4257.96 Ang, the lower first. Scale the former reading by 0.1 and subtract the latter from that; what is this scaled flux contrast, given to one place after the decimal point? -4.6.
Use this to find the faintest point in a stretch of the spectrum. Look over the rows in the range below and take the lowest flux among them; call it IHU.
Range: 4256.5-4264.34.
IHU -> 4.258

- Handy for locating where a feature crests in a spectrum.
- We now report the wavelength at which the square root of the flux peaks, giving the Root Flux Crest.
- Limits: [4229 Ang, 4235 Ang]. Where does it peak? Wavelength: 4229.62 Ang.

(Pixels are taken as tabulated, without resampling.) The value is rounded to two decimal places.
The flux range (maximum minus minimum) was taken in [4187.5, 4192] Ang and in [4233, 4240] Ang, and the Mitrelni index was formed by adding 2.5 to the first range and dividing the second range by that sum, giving 0.60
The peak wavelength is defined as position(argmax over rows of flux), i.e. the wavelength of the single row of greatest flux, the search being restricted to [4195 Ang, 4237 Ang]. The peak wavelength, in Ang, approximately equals 4212.13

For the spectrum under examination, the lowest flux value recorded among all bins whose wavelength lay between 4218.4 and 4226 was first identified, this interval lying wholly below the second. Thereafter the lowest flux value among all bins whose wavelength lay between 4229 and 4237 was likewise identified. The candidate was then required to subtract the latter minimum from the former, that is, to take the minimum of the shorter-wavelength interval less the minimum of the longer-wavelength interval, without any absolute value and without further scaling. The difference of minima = -0.1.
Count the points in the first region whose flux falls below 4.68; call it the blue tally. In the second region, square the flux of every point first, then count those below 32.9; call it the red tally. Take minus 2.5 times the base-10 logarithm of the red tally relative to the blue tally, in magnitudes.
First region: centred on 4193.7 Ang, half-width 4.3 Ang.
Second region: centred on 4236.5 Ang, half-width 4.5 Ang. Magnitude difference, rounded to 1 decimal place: -1.4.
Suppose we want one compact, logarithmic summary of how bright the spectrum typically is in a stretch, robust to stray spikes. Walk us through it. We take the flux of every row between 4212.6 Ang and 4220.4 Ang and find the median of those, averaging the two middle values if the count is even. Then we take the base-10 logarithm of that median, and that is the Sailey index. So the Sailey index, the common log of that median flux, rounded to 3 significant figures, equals 0.764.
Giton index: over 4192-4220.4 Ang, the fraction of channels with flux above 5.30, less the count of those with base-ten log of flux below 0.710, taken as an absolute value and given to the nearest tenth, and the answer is 17.7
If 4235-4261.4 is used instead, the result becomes 10.5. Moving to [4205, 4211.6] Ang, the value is 3.6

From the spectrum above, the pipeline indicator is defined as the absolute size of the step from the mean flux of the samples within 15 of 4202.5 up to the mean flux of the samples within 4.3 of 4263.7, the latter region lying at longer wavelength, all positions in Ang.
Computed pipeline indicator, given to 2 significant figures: 0.61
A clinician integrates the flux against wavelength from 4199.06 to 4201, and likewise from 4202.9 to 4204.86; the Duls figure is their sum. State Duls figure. 16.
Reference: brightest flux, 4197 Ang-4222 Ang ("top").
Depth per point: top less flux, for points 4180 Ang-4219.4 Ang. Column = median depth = 2.7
